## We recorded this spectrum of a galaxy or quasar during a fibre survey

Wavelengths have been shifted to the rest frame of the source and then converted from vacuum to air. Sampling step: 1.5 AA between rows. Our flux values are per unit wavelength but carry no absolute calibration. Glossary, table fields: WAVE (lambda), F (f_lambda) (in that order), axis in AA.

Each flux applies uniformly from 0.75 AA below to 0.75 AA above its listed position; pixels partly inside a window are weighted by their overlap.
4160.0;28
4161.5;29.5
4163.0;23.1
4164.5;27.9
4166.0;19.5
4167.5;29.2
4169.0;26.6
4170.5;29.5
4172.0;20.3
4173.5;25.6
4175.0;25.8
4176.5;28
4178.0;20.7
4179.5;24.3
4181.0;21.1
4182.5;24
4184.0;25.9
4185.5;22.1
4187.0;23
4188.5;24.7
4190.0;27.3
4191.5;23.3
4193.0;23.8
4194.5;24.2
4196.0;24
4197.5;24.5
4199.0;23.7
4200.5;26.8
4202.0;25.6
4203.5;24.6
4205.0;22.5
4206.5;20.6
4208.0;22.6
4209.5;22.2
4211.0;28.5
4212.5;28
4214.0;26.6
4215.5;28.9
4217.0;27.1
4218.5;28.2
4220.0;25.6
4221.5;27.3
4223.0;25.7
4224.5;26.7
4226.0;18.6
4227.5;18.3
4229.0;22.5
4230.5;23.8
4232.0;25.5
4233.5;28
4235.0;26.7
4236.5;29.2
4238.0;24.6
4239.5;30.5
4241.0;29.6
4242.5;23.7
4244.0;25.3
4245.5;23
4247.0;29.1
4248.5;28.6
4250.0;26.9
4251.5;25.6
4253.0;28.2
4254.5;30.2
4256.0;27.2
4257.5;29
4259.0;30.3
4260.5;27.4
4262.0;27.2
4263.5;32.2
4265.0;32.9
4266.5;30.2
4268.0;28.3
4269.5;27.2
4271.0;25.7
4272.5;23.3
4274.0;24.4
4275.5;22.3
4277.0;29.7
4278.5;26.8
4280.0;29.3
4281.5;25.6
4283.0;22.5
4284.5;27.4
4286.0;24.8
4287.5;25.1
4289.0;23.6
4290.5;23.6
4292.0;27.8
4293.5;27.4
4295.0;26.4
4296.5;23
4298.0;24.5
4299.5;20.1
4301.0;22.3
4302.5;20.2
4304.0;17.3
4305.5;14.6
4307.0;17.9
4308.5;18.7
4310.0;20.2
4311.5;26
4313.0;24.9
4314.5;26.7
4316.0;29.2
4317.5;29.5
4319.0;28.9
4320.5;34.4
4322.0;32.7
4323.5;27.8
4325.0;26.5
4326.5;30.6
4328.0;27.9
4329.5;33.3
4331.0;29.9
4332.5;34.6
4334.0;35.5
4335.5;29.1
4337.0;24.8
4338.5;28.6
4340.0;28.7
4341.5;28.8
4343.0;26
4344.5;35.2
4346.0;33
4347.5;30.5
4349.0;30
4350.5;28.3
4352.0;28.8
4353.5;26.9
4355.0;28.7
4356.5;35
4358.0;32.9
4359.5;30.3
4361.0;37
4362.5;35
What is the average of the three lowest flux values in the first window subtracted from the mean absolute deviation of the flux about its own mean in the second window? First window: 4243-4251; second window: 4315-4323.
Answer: -23.0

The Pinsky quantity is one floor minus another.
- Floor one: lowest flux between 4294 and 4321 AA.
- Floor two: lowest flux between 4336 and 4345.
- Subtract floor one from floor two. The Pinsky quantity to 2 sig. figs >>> 10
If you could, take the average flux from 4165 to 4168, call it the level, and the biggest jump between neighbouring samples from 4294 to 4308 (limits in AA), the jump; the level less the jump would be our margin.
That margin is 20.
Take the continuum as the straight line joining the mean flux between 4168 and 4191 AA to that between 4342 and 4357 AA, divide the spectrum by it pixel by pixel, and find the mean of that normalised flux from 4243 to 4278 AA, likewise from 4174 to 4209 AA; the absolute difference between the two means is 0.05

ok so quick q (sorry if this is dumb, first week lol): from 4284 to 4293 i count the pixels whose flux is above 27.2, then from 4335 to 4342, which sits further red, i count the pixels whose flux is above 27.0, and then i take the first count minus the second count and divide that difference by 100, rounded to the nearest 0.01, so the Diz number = -0.02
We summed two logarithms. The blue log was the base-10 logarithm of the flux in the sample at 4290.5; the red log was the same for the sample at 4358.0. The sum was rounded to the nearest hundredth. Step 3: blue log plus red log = 2.89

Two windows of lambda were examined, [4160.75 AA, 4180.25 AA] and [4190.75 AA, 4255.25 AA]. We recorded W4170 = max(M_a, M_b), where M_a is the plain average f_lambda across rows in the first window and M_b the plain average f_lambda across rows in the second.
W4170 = 25.6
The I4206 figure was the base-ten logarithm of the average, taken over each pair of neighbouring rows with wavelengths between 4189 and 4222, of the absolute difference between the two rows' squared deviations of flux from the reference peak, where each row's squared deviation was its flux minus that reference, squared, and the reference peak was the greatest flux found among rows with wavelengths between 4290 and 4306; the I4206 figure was 0.93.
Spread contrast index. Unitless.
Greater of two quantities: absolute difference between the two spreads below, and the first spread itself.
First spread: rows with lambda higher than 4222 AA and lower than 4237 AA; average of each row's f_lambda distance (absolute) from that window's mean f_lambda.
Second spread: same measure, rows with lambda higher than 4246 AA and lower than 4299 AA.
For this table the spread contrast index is 3.0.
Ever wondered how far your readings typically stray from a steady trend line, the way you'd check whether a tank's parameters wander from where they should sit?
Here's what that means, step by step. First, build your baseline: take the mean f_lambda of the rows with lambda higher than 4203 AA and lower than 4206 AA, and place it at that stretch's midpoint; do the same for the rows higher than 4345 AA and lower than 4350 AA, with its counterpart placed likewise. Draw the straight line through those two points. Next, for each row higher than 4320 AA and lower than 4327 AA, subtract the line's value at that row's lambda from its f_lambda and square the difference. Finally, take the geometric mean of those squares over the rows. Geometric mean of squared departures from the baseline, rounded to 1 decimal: 4.9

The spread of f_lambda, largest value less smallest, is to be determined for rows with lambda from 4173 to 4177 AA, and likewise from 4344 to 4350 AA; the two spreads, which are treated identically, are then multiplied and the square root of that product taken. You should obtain 3.5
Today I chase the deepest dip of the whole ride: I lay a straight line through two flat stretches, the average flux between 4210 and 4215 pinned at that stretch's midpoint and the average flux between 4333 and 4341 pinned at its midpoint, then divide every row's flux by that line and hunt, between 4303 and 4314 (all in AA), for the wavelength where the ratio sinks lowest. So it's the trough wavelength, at 4305.5 AA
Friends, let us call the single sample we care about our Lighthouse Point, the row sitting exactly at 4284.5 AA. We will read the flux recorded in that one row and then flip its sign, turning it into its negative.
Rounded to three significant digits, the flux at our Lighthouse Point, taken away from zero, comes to -27.4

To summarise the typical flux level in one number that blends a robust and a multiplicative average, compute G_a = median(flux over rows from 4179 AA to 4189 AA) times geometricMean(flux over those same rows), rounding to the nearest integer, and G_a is 565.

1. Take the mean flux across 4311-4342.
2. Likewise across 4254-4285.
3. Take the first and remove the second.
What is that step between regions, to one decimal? 1.9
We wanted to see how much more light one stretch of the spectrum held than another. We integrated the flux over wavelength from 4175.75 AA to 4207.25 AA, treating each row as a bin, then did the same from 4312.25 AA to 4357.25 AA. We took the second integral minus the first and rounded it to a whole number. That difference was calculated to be 585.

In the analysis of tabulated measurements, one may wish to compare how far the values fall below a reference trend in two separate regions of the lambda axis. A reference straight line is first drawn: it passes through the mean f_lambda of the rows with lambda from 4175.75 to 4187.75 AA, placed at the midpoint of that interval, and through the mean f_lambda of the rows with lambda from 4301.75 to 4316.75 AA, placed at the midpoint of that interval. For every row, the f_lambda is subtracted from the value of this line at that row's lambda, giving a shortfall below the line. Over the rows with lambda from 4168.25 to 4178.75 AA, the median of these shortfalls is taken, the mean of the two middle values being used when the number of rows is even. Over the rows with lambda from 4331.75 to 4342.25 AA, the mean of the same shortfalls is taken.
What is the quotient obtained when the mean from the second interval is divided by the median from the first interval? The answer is 4.3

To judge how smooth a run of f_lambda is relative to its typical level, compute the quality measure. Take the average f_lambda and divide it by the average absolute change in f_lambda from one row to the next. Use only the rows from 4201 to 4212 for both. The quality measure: 10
